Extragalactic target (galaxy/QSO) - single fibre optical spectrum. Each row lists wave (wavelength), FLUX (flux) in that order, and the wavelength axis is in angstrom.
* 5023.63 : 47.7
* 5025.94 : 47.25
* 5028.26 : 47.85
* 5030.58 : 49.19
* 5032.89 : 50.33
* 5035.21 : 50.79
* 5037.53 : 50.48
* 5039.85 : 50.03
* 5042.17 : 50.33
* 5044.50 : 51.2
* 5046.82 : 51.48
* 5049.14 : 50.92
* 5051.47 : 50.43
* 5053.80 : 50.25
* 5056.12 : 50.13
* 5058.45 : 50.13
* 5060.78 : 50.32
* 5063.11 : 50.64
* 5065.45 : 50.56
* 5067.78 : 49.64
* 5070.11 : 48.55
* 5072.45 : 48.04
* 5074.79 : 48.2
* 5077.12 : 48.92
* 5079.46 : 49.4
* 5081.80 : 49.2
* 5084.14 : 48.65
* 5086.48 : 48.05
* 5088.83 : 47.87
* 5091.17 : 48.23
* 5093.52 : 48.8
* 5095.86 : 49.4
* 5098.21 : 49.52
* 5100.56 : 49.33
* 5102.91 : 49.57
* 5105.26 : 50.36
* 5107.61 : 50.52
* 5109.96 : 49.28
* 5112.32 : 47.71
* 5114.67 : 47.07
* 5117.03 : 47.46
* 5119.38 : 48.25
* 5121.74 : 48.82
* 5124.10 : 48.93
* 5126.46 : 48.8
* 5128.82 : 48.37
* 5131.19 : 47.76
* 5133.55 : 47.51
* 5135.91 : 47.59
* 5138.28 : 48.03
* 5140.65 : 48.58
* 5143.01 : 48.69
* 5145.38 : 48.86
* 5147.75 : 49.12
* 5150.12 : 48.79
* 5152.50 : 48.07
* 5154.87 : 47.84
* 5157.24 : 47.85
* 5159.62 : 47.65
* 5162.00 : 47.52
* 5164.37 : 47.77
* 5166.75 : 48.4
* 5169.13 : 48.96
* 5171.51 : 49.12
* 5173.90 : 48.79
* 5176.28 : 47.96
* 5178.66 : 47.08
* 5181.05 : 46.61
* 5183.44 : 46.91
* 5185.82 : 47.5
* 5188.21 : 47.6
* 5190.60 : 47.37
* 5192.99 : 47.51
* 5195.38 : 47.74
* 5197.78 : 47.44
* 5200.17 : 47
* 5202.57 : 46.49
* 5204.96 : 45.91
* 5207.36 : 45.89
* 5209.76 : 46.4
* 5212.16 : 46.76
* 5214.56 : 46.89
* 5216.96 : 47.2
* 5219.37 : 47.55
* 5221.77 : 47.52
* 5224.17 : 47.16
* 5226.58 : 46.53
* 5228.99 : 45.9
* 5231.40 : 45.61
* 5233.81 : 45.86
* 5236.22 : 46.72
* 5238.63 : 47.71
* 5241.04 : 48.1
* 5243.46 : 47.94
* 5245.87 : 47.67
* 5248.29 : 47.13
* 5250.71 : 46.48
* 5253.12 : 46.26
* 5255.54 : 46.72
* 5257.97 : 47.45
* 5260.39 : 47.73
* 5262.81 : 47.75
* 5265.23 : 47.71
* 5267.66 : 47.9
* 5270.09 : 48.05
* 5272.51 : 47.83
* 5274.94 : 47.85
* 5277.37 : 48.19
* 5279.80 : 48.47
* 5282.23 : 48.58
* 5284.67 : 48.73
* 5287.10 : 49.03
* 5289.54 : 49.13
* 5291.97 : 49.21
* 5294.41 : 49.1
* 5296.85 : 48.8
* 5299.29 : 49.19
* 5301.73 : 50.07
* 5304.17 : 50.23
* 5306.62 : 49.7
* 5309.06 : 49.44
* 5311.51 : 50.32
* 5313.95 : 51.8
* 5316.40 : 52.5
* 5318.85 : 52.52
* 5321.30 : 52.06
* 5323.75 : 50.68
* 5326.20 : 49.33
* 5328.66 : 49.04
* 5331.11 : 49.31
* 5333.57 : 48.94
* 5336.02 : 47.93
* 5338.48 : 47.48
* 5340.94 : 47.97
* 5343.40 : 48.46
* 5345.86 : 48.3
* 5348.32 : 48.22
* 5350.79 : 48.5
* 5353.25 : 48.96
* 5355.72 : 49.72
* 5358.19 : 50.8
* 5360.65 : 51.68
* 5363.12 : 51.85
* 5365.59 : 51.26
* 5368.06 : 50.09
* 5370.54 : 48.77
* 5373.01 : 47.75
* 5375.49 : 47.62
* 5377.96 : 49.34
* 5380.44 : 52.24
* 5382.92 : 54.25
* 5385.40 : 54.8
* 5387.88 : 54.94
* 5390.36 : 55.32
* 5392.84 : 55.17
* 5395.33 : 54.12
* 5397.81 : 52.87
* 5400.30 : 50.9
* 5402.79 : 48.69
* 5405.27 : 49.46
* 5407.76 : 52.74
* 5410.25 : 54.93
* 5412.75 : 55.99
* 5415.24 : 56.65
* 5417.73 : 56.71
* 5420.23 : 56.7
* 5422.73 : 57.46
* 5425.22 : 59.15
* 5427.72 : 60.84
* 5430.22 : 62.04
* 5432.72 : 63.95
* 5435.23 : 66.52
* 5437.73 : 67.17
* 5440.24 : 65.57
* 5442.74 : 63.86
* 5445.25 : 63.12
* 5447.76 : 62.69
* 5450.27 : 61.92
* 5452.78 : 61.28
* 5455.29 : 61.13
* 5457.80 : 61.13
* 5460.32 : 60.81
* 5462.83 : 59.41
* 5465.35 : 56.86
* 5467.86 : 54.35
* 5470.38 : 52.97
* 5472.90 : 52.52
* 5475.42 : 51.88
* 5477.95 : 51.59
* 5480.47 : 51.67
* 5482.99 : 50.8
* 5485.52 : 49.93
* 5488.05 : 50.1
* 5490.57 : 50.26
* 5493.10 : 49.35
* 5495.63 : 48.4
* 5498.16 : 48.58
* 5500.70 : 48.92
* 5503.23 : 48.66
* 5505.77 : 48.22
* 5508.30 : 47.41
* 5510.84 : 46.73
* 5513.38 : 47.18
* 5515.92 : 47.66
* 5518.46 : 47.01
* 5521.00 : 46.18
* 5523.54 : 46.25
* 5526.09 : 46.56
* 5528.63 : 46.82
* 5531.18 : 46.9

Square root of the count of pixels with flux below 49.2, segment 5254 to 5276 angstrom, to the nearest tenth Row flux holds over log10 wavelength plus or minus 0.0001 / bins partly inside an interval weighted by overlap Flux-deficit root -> 3.0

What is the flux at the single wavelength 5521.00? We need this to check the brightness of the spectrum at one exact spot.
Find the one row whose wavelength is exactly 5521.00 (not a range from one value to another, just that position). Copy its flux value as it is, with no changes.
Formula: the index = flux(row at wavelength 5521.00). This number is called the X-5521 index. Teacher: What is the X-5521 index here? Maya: 46.18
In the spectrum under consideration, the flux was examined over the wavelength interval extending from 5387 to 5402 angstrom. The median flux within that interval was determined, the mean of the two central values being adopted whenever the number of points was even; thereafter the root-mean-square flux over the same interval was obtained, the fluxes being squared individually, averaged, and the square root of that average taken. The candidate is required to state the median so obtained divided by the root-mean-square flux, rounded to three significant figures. 1.01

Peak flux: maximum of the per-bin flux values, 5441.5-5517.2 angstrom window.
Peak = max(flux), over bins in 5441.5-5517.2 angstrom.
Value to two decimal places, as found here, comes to 63.86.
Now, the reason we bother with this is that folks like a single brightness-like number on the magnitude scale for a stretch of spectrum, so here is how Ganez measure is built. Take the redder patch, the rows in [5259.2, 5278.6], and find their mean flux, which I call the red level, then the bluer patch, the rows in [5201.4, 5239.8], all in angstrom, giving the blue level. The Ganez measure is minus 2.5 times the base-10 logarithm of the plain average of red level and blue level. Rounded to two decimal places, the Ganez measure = -4.19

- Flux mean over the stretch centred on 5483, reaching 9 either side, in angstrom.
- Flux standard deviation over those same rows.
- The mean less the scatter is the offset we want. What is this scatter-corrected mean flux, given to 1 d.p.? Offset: 50.1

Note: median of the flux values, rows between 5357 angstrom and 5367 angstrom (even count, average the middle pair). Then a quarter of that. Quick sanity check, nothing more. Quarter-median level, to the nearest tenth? 12.9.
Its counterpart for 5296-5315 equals 12.5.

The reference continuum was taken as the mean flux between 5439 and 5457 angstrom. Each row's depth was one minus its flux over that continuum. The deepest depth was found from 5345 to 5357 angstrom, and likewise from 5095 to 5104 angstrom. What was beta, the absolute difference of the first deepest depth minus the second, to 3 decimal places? 0.018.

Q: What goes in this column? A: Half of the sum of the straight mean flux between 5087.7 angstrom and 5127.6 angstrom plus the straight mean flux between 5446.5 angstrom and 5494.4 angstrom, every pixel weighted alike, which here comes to 52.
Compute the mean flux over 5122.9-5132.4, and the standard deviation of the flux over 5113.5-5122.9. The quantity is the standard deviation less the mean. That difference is -48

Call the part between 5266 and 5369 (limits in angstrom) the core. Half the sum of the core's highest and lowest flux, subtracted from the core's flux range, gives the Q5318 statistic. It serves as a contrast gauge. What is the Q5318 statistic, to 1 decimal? -45.0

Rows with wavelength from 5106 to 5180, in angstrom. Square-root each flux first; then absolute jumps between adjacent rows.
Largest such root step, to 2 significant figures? 0.11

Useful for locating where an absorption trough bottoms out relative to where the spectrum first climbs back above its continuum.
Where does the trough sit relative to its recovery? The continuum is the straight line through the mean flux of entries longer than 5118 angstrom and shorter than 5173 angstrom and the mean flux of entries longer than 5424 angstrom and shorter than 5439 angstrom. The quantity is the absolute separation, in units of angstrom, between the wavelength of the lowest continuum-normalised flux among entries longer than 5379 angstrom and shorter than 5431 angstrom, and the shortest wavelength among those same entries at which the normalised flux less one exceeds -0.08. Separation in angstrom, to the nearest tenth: 22.4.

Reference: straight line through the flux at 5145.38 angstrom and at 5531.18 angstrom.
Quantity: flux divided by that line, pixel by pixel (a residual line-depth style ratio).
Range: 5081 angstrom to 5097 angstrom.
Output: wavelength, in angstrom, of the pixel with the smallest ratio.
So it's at 5088.83 angstrom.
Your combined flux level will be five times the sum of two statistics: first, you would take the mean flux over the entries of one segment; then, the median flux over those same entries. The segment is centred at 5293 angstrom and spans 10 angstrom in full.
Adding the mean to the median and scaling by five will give 491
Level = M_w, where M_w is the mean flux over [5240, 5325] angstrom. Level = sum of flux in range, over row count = 48.9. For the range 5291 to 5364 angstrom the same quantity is 49.7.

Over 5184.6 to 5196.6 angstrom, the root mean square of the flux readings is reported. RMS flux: 47.5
